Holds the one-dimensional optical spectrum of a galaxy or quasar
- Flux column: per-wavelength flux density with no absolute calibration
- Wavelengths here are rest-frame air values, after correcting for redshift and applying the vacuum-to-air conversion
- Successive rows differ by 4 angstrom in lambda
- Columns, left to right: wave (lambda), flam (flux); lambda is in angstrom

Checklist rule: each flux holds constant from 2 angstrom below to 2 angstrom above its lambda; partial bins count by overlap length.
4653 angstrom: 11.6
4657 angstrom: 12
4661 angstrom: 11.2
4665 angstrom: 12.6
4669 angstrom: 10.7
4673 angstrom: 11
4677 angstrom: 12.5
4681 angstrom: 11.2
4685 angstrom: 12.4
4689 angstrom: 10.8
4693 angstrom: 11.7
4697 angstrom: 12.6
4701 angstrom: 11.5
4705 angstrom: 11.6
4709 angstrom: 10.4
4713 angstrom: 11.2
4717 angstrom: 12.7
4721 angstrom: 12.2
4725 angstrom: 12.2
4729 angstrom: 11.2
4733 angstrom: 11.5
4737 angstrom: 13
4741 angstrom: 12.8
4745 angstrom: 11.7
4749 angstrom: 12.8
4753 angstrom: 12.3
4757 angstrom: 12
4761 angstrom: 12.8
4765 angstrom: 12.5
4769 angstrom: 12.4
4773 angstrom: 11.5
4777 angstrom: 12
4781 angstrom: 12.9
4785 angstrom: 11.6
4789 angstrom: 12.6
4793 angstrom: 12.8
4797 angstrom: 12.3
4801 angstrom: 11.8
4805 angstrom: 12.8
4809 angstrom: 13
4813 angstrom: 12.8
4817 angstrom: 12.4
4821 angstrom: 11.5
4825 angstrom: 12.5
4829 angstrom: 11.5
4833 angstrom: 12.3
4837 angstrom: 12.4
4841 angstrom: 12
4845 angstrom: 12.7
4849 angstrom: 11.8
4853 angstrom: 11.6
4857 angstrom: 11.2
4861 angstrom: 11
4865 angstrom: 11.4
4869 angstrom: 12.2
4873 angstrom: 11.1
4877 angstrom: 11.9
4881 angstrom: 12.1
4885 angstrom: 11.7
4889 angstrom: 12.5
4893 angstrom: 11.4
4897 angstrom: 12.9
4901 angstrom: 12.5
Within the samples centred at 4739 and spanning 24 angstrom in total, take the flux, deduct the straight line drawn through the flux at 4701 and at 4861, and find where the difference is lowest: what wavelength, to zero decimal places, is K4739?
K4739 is 4729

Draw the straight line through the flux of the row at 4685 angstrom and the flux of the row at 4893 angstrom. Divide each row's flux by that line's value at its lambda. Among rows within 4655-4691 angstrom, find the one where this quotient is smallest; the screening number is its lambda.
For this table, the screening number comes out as 4669 angstrom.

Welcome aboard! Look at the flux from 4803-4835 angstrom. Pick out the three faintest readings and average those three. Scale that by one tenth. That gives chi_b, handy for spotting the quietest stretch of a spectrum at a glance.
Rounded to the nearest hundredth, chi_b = 1.18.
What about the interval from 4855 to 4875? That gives 1.11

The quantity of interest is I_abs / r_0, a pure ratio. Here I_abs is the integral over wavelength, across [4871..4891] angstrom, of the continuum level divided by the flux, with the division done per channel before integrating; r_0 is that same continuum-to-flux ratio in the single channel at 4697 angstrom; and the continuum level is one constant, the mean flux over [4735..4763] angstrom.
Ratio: 21.3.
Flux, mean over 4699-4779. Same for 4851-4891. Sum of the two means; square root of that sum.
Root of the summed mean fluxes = 4.87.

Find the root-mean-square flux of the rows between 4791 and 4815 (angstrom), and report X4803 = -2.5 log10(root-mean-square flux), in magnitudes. -2.75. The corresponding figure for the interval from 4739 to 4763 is -2.73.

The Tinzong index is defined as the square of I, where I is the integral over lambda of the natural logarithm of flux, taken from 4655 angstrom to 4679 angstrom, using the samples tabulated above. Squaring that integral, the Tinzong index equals 3471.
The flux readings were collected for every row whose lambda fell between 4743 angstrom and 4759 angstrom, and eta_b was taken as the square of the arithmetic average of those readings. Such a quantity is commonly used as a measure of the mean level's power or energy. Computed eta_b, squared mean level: 149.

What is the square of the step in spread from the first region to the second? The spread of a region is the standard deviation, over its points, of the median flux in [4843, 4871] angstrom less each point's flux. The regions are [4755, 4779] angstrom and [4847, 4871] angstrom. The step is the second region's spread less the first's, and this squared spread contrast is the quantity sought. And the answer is 0.001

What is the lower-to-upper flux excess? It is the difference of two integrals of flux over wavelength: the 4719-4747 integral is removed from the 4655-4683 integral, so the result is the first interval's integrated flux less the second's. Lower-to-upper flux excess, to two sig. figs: -14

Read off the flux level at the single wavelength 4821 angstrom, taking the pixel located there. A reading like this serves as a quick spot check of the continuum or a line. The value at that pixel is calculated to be 11.5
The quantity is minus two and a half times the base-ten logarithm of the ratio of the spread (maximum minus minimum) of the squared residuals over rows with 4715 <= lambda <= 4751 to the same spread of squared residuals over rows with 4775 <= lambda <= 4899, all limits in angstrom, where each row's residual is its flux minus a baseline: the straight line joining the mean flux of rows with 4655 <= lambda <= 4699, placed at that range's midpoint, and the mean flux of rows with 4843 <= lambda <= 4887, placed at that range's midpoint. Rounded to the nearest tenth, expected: 0.0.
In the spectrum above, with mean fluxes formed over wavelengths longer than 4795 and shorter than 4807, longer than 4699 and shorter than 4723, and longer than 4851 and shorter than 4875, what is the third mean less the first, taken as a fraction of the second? -0.076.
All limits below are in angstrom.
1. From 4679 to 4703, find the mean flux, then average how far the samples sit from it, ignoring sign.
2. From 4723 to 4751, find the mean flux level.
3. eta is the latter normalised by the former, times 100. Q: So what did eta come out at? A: 2282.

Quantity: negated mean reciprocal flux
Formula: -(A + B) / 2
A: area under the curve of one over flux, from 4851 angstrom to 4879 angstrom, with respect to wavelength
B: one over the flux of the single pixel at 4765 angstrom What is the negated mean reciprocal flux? -1.26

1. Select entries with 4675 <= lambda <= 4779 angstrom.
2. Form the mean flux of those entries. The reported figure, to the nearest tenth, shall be 12.0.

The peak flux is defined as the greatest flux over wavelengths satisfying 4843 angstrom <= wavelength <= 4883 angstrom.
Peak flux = 12.7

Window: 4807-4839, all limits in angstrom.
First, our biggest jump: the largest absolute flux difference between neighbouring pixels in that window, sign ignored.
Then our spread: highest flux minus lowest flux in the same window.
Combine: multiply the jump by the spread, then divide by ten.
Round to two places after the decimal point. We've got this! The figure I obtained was 0.15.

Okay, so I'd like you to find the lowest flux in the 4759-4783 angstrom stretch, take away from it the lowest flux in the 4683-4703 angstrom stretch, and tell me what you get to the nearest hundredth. 0.70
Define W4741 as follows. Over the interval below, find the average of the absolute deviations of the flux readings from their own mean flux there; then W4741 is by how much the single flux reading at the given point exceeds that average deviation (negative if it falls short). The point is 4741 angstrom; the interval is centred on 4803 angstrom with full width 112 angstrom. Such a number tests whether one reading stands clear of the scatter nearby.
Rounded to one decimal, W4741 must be 12.4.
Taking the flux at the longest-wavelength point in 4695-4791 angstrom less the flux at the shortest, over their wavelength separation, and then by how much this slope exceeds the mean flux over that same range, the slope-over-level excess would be -12.1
